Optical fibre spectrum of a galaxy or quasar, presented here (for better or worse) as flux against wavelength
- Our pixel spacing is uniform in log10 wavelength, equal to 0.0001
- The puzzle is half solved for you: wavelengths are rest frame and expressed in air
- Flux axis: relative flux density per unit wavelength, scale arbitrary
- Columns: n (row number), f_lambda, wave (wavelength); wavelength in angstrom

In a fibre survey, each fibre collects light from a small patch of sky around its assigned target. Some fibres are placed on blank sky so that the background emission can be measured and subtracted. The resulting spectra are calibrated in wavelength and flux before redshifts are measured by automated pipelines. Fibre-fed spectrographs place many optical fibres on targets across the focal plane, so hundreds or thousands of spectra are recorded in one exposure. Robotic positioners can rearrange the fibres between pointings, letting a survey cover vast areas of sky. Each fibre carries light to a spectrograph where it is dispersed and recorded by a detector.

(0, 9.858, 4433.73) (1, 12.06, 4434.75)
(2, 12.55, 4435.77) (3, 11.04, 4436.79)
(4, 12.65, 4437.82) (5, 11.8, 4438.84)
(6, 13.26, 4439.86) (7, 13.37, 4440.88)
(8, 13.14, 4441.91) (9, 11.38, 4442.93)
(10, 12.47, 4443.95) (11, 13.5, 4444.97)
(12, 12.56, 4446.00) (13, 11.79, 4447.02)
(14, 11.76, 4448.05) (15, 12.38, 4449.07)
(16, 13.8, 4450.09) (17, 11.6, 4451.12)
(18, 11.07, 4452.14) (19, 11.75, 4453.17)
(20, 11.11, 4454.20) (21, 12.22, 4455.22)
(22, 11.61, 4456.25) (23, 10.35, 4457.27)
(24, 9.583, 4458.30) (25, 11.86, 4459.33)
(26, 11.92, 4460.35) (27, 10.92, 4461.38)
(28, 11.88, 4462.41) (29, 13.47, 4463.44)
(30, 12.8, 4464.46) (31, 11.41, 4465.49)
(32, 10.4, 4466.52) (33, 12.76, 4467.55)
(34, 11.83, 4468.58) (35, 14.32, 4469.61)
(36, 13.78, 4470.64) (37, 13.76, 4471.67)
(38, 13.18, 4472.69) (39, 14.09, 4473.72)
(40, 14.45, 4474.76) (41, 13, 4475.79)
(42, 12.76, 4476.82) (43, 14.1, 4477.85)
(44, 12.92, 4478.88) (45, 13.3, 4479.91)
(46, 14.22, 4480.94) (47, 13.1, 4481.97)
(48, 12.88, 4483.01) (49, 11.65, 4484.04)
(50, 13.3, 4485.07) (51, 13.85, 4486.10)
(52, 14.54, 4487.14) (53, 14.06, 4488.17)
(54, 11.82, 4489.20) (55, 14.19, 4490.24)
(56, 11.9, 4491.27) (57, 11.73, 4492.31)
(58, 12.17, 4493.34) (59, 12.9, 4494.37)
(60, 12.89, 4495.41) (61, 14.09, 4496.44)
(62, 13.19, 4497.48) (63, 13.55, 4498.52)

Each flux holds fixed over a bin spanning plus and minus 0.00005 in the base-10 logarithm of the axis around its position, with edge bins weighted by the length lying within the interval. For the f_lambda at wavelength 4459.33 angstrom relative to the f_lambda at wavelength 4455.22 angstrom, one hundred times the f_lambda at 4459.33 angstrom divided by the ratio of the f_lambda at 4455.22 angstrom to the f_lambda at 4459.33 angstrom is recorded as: 1151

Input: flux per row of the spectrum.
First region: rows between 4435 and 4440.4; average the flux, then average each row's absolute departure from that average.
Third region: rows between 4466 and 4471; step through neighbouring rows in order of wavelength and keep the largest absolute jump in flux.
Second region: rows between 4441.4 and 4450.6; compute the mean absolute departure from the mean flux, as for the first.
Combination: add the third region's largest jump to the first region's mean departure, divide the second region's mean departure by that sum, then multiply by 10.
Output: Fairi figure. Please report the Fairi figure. 2.0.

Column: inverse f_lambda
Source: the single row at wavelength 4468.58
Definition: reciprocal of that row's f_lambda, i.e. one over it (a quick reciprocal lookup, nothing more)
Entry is 0.0845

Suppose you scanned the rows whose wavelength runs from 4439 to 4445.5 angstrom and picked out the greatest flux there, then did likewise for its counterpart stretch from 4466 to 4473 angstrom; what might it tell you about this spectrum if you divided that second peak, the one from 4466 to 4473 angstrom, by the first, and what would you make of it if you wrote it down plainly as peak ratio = 1.06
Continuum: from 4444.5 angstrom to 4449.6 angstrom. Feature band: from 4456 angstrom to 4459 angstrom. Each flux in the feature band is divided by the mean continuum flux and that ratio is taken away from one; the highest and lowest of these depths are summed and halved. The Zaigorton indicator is 0.145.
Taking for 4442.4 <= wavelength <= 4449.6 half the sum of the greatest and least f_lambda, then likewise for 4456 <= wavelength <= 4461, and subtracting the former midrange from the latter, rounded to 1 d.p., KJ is -1.7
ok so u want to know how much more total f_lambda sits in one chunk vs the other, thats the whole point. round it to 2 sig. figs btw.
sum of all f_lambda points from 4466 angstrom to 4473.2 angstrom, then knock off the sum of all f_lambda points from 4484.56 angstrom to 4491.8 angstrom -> -3.6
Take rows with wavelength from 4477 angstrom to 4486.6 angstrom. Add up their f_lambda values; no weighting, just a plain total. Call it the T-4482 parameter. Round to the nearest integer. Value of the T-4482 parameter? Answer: 119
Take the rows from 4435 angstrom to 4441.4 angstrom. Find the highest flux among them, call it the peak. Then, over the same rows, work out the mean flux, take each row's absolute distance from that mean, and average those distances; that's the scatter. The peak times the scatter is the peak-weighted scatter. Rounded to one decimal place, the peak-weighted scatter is 9.1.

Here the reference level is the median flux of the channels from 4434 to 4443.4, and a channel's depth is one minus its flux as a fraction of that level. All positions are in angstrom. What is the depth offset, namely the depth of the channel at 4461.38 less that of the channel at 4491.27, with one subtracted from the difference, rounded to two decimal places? -0.92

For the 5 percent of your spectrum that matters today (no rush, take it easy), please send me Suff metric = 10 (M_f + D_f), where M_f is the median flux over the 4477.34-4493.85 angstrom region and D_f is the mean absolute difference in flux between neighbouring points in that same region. 143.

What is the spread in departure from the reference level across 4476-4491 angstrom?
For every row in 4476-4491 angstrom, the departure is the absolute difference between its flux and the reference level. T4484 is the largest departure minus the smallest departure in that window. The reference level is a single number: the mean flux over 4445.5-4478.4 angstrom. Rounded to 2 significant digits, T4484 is 1.8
